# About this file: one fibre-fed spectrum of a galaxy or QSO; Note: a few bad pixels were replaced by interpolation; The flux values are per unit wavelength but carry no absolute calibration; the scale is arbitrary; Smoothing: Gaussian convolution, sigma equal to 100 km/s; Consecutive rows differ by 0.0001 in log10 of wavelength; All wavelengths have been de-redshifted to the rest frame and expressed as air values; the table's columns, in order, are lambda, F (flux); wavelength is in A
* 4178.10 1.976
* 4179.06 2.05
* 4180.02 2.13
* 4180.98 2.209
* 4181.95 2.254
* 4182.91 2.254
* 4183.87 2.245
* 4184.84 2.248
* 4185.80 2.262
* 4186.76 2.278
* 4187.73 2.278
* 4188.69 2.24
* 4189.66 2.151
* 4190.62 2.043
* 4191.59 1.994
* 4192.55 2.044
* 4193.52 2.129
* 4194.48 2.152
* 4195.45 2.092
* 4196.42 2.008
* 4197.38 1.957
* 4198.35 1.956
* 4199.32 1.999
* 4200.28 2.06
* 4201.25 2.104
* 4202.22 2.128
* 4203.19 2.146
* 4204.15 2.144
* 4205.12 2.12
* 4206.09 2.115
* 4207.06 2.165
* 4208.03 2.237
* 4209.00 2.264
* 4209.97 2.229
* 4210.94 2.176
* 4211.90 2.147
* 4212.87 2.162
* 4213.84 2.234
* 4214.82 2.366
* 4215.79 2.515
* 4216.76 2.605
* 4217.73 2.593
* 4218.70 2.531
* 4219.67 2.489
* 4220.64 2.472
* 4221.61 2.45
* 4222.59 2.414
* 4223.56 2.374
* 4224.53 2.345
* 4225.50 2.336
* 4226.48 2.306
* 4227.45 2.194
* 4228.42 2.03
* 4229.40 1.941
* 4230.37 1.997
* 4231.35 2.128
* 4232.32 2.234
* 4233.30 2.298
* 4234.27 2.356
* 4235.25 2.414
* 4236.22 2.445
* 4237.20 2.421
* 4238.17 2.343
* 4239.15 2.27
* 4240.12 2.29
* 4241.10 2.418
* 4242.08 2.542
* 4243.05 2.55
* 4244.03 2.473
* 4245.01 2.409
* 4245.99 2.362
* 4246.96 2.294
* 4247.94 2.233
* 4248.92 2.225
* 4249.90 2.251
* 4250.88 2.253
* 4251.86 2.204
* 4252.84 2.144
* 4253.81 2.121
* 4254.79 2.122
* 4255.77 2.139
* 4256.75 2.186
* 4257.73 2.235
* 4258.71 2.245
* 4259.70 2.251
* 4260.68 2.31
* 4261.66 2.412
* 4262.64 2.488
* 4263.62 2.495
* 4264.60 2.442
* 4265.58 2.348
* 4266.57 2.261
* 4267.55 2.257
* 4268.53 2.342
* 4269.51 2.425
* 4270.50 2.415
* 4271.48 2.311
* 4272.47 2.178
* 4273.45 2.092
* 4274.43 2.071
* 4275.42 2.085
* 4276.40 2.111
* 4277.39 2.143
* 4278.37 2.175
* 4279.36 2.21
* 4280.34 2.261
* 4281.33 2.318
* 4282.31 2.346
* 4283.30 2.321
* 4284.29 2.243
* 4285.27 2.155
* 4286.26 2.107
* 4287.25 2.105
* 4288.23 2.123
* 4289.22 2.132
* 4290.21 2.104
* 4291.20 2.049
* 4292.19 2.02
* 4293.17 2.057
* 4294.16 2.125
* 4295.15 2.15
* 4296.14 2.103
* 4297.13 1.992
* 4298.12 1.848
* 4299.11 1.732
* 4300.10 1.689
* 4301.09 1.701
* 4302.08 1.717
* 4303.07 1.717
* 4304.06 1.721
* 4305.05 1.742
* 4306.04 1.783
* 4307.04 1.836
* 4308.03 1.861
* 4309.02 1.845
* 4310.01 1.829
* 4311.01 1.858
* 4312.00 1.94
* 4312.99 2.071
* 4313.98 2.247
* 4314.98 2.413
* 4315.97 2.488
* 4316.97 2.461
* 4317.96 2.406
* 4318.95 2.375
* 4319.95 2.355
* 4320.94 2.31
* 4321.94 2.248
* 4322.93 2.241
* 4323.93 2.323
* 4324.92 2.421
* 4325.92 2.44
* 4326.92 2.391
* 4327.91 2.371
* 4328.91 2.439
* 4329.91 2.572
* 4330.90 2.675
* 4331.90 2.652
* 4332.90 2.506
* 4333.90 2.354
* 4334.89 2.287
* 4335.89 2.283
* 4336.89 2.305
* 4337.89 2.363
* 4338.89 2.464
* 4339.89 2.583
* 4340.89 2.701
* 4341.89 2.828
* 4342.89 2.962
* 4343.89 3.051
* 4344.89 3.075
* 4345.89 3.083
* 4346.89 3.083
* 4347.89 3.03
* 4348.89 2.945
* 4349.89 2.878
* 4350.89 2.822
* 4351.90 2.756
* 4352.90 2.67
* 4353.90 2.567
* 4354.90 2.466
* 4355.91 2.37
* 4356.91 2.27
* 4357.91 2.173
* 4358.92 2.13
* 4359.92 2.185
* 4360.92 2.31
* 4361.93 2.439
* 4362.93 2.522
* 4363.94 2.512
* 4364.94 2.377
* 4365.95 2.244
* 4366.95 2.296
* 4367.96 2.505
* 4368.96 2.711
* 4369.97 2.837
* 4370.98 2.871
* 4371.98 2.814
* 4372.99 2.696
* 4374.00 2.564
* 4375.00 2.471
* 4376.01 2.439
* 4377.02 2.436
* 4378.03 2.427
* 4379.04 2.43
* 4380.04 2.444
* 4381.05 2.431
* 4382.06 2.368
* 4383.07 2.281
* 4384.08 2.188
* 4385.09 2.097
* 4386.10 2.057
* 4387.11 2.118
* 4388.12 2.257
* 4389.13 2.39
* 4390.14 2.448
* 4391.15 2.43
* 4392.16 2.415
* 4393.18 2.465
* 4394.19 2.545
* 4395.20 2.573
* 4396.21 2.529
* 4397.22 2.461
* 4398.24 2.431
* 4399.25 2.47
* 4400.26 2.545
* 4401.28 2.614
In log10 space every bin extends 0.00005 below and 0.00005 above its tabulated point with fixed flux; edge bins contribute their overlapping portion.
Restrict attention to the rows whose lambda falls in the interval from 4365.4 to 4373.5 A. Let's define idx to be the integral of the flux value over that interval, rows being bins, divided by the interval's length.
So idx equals 2.62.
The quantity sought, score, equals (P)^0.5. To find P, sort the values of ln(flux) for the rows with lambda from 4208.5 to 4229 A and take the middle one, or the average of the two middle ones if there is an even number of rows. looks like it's 0.92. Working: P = 0.85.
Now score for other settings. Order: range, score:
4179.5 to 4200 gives 0.88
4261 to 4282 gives 0.90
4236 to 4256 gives 0.91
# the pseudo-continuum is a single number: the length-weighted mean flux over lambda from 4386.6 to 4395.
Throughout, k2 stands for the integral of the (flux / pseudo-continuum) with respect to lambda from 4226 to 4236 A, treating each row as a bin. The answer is 9.2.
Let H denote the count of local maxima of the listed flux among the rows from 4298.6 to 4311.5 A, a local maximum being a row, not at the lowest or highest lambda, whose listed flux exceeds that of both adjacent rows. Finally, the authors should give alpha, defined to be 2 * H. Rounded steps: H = 1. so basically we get 2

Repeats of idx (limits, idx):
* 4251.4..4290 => 2.24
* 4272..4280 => 2.14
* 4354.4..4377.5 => 2.46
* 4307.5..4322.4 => 2.18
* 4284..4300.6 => 2.04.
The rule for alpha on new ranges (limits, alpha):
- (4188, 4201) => 2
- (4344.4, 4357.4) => 0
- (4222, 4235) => 0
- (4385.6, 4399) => 4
